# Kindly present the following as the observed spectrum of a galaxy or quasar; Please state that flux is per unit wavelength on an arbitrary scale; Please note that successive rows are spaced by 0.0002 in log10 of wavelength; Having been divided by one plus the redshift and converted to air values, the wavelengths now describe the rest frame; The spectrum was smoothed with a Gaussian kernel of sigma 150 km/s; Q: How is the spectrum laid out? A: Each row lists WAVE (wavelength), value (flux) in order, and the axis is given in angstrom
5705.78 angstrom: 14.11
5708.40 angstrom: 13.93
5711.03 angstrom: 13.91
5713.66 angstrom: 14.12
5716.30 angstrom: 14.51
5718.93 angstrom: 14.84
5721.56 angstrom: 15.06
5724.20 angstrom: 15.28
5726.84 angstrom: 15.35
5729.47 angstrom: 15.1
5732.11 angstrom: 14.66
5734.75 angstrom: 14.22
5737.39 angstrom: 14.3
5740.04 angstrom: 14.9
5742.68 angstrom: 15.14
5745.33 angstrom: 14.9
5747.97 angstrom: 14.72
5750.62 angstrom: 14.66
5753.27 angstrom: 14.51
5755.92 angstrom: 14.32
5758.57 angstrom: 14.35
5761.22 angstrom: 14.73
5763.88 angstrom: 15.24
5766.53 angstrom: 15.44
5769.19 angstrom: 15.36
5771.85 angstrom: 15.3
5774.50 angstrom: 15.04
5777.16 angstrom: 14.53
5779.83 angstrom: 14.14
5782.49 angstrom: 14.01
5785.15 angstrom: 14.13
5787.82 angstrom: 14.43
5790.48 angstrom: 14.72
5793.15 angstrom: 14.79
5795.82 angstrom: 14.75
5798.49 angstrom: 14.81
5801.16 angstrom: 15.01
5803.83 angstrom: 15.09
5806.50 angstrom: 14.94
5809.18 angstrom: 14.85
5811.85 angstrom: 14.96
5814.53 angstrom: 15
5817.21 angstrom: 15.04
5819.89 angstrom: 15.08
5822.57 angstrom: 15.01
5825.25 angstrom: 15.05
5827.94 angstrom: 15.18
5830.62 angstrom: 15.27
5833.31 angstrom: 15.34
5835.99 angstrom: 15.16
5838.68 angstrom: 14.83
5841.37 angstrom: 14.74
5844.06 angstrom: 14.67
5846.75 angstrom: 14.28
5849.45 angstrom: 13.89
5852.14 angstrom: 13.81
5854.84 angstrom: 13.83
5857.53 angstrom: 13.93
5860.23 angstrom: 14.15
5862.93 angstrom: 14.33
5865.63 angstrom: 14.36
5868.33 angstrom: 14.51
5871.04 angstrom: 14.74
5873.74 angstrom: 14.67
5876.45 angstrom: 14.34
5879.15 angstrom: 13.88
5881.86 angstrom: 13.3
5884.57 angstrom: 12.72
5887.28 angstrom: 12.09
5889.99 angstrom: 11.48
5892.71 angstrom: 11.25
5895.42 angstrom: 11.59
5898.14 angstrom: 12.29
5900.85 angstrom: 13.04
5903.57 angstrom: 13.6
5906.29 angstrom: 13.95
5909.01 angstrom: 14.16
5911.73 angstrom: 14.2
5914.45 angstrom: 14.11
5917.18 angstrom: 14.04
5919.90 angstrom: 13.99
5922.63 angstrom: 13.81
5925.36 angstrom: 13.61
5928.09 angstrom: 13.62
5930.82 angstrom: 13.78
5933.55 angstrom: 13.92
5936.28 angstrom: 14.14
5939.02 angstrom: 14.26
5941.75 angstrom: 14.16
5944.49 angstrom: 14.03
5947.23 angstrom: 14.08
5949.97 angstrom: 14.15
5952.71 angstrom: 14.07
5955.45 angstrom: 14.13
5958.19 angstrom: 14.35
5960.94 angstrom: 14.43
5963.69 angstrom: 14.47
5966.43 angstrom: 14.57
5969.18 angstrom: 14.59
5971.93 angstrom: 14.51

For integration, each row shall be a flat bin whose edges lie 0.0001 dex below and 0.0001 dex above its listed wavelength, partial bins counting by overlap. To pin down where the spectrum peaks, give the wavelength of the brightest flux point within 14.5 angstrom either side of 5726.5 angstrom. 5726.84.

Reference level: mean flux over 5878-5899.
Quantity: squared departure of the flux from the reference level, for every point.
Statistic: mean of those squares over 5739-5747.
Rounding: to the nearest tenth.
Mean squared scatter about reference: 7.1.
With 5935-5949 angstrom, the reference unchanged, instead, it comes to 3.3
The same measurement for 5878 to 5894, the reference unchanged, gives 0.9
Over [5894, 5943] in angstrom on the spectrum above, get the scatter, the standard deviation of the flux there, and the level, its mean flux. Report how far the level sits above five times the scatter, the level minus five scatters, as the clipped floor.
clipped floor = 10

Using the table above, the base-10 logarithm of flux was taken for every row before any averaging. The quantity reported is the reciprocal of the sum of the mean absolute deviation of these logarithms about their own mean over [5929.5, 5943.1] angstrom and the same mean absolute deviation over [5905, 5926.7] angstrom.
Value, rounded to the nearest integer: 105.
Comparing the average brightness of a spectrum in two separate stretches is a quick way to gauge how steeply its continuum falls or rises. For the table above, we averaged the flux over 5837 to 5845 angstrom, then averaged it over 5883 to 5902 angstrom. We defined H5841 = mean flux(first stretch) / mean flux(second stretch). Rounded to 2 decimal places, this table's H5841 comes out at 1.22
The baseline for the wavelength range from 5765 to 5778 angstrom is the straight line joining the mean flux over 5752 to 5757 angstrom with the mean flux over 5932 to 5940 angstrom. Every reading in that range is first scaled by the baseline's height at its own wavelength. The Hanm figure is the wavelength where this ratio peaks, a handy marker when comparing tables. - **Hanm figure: 5766.53 angstrom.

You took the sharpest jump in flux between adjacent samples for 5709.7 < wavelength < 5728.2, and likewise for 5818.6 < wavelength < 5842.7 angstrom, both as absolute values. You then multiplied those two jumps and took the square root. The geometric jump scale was 0.36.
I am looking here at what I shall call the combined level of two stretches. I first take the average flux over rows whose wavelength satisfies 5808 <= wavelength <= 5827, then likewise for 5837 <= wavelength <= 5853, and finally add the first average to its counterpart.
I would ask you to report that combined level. 29.4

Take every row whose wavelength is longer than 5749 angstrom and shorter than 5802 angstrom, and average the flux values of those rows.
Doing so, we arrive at 14.7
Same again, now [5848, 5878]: 14.2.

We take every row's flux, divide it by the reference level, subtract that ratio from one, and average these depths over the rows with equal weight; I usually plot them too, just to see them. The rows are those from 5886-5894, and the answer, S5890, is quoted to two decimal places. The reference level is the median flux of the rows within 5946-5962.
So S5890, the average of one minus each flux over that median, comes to 0.18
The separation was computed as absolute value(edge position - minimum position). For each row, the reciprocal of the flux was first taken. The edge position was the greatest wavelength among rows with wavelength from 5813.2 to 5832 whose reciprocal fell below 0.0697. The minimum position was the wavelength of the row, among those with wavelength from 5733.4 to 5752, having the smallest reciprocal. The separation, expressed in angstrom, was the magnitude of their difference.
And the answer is 87.9 angstrom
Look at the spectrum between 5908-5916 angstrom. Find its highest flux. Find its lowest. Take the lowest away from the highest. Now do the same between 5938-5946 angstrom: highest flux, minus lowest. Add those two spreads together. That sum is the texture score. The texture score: 0.32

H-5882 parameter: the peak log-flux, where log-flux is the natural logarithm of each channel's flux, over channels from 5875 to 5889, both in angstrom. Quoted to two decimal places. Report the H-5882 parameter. 2.66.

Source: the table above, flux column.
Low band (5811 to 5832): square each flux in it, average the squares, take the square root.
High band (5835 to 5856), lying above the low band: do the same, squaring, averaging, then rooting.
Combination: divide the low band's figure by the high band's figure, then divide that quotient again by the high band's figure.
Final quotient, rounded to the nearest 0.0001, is 0.0726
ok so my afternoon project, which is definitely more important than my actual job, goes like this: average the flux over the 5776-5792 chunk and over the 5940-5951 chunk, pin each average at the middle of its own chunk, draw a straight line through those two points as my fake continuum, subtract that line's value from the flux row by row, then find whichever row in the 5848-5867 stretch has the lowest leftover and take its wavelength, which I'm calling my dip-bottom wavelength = 5852.14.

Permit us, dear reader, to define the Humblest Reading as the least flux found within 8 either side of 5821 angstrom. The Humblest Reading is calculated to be 15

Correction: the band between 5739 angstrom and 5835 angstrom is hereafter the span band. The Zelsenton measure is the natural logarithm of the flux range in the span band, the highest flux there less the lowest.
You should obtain 0.36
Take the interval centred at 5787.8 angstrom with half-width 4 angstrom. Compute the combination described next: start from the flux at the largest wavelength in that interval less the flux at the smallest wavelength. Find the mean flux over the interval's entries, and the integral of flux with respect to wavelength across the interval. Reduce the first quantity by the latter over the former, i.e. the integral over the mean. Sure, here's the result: -7.41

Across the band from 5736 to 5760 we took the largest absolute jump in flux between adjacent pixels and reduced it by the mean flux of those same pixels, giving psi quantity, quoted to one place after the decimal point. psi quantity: -14.0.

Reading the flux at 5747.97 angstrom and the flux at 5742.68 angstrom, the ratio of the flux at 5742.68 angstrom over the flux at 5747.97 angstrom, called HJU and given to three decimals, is 1.029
